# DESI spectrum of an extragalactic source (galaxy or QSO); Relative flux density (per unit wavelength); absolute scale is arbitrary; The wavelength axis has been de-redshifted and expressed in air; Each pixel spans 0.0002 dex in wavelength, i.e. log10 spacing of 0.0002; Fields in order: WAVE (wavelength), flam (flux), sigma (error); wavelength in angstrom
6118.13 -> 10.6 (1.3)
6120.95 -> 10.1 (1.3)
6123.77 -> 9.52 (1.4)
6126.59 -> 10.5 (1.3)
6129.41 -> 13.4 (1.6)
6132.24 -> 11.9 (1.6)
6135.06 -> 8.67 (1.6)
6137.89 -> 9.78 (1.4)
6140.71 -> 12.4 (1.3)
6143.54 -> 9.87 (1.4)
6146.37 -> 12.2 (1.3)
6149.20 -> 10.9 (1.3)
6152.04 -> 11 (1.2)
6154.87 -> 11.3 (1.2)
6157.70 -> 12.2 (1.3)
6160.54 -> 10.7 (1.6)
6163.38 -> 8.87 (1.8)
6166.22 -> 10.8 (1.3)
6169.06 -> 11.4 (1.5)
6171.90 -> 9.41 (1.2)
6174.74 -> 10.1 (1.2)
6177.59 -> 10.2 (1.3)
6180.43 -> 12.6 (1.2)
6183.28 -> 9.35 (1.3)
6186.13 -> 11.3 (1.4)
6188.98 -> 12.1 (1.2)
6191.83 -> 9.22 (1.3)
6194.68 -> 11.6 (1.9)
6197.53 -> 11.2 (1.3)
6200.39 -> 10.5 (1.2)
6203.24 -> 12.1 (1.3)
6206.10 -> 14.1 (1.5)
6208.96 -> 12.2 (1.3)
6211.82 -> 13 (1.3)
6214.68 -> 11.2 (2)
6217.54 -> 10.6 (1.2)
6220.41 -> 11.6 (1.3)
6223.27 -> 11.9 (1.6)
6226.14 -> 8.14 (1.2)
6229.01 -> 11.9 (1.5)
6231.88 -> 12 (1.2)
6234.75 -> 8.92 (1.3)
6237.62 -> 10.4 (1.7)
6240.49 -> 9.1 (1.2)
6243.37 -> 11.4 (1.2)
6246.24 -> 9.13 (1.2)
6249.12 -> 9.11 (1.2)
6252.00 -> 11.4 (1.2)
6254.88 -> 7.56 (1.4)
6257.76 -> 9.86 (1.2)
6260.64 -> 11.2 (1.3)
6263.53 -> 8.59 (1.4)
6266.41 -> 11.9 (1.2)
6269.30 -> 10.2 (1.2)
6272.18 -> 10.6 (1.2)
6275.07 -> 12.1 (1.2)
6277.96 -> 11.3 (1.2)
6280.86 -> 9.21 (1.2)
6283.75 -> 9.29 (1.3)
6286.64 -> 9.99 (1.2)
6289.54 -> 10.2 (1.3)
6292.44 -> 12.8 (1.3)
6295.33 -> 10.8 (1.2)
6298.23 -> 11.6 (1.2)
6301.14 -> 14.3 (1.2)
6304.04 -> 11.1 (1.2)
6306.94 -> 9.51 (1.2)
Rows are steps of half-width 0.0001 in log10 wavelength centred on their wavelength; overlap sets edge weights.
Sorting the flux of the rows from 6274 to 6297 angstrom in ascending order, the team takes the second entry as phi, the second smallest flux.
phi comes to 9.29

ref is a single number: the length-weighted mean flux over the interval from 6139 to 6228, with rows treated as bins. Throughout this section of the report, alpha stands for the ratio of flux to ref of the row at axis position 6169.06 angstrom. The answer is 1.03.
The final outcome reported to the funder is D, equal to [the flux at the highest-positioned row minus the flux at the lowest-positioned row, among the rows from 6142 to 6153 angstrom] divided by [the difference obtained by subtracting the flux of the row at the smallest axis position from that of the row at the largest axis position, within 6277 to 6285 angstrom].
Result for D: -0.6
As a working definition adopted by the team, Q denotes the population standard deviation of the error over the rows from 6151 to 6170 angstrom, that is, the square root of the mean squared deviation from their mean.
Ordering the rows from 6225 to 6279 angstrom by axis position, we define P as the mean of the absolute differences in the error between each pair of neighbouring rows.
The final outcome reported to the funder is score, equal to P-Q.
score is -0.08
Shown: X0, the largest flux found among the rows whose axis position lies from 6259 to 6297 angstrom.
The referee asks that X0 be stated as 12.8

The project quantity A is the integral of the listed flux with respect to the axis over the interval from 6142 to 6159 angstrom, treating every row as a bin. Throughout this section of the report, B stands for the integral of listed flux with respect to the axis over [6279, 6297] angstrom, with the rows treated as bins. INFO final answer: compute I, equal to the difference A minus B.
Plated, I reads 4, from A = 191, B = 188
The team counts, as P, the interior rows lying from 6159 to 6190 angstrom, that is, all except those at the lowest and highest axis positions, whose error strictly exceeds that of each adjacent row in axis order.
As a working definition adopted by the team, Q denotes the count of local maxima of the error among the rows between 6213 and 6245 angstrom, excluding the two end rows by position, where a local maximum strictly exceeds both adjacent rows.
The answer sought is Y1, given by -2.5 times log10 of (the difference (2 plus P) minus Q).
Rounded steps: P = 4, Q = 3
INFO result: -1.19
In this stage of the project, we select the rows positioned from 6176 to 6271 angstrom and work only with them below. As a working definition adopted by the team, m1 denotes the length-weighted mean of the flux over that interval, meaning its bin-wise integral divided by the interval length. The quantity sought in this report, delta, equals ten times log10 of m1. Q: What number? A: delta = 10.3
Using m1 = 10.8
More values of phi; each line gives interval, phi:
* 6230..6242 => 9.1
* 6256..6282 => 9.21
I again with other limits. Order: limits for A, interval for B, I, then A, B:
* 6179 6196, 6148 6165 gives 3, 187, 184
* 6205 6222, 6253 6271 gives 26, 205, 179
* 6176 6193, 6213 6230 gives -1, 184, 185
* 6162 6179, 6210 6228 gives -28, 172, 200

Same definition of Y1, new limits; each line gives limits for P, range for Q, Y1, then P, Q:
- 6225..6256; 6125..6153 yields -1.19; 2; 1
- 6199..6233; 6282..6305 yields -1.95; 4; 0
